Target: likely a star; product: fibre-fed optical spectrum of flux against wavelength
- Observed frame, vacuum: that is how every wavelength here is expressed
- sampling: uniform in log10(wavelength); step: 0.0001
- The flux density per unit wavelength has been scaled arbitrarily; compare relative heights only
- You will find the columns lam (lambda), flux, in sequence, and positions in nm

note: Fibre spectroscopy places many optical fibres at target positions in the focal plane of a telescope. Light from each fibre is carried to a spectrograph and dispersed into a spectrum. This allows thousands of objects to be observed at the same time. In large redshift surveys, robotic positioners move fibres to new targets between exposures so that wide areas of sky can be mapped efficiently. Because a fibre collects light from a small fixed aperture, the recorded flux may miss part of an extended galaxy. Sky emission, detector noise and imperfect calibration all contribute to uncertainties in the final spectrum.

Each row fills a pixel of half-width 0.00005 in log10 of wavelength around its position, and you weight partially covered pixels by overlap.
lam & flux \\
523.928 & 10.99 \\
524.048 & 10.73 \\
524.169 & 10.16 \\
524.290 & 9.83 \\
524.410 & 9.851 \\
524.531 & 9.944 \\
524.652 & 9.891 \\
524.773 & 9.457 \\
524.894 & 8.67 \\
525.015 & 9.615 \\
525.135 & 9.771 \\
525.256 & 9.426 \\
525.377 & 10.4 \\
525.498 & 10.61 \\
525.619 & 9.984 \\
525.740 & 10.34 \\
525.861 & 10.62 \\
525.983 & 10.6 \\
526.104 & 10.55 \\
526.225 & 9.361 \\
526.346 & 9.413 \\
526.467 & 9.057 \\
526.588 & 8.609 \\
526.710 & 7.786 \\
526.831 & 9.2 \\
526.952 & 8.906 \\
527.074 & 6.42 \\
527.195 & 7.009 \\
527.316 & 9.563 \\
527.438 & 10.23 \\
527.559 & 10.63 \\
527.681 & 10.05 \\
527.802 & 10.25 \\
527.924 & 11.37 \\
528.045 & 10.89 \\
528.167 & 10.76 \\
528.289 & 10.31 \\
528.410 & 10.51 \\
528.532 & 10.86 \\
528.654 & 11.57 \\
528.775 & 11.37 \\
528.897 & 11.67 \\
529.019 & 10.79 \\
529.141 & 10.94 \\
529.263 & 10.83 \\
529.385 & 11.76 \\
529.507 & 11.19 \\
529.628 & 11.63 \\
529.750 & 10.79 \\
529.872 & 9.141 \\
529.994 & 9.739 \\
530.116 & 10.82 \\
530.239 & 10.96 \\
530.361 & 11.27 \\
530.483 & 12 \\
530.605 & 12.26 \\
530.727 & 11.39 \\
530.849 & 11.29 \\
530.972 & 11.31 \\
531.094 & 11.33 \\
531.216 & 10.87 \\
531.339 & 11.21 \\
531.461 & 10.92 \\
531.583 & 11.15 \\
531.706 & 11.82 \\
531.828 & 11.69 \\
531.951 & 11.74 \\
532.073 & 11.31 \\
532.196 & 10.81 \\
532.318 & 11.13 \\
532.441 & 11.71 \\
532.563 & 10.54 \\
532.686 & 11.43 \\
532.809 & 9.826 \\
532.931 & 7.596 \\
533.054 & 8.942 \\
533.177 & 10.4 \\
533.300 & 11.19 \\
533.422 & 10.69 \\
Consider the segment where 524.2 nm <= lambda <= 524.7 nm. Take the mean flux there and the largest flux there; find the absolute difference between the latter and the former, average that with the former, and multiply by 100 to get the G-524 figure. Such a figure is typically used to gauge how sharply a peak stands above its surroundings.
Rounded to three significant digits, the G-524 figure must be 497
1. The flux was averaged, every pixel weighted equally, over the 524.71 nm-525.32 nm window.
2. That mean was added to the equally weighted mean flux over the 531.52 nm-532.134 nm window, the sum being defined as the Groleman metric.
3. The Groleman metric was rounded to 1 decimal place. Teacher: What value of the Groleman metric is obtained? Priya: 20.9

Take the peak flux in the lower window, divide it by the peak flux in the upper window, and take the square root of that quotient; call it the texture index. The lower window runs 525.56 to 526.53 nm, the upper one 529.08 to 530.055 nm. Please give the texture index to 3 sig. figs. 0.950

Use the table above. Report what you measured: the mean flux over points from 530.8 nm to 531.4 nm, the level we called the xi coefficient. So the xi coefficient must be 11.2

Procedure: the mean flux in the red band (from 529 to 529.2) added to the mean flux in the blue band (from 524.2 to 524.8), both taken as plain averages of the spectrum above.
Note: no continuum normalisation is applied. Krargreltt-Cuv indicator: 20.7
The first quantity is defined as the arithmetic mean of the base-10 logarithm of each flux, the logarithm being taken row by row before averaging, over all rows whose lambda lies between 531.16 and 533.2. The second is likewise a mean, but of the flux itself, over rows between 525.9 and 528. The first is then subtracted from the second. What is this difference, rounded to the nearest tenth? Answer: 8.3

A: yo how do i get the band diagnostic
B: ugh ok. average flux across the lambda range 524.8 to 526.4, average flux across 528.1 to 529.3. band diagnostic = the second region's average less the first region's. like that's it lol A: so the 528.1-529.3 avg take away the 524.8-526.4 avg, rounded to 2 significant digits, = 1.0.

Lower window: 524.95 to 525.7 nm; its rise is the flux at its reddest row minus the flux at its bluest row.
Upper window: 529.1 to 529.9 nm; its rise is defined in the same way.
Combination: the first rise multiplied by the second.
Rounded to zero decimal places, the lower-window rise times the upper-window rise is -1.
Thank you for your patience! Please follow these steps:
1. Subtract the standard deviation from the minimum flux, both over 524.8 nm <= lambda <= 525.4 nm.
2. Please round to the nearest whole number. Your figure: 8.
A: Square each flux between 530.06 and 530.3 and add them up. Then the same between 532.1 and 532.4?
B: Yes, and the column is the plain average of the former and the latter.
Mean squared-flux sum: 239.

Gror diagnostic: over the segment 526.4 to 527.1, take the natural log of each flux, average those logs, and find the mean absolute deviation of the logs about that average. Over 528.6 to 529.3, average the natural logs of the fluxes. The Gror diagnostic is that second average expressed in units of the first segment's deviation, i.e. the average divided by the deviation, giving 23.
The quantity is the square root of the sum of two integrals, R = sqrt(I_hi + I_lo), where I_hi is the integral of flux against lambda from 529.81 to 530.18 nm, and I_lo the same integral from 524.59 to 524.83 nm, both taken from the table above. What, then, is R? 2.44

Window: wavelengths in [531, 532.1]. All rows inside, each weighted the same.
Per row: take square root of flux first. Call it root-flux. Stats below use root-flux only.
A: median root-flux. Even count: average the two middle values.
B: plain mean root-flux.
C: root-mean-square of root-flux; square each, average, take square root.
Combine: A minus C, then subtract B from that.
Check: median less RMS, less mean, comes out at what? -3.37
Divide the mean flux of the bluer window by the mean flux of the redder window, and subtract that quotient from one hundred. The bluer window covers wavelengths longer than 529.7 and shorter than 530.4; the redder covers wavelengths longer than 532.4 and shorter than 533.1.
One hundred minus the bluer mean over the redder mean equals 98.96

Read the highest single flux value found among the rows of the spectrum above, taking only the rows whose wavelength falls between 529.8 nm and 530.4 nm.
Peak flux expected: 11.27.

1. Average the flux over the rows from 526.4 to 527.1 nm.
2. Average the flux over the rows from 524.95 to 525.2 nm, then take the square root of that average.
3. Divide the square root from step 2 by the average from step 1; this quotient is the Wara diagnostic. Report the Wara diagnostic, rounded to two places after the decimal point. 0.37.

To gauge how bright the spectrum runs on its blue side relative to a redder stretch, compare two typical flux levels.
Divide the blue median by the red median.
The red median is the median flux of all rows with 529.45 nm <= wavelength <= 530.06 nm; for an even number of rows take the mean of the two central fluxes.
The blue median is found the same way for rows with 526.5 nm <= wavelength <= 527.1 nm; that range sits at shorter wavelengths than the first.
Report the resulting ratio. 0.80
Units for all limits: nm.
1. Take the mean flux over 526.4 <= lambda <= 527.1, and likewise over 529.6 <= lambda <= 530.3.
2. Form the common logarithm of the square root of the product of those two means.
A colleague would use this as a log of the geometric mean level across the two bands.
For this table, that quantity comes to 0.97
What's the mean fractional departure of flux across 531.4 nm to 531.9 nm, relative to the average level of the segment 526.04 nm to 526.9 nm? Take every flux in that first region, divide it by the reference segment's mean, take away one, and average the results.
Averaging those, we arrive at 0.25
